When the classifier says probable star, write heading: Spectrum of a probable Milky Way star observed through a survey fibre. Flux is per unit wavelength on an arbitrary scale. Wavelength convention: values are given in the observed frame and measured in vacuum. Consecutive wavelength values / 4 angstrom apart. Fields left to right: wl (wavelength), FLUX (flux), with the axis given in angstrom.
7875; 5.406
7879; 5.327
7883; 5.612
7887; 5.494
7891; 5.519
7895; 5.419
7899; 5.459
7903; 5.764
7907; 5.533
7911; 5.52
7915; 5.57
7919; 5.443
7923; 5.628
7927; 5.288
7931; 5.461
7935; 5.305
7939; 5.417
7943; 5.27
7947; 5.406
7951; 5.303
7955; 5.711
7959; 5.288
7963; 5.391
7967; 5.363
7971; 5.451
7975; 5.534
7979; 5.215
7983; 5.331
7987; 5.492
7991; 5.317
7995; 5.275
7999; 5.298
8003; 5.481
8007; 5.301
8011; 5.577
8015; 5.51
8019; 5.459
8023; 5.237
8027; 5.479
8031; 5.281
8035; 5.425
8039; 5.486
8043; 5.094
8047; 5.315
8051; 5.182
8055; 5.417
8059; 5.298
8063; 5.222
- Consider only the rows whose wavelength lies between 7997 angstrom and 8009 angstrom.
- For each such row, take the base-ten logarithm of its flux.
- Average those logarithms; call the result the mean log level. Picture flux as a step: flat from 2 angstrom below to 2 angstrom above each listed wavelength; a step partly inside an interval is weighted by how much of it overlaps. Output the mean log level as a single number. 0.729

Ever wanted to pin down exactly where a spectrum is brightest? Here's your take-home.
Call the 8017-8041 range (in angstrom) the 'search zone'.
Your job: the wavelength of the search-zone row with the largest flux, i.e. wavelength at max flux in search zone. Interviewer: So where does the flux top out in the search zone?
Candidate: 8039 angstrom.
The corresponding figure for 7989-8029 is 8011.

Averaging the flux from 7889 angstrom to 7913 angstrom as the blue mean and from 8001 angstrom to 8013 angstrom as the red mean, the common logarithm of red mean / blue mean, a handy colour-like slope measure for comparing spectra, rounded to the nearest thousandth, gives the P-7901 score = -0.007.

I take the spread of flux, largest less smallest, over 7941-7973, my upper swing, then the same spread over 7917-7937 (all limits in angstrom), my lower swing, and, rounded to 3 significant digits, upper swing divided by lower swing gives 1.30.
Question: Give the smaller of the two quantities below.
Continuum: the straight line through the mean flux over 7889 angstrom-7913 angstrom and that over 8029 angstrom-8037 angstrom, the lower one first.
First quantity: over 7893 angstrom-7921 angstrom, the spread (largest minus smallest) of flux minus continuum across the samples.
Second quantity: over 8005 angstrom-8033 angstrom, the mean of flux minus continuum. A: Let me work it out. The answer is 0.034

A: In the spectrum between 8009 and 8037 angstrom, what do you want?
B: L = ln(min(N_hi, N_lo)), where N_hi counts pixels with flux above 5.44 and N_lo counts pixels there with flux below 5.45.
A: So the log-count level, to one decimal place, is 1.1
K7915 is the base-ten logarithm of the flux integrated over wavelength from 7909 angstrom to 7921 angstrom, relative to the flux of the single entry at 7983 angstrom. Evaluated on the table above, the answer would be 1.09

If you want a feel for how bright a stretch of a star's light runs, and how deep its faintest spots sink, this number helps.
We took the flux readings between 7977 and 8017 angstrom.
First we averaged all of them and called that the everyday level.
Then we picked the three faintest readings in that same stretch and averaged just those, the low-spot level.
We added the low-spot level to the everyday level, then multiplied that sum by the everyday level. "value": 57.25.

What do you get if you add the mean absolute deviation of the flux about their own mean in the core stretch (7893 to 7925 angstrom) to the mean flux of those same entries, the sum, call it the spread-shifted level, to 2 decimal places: 5.63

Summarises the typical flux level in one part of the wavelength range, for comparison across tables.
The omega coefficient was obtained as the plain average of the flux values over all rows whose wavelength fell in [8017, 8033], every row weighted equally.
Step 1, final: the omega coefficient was 5.36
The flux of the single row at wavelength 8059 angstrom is 5.298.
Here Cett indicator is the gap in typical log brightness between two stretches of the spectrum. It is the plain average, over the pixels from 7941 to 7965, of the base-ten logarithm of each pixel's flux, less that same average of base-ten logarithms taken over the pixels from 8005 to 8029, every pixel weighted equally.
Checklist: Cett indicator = -0.0027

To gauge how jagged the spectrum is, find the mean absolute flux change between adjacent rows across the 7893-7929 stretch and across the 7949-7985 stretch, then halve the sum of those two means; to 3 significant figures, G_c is 0.179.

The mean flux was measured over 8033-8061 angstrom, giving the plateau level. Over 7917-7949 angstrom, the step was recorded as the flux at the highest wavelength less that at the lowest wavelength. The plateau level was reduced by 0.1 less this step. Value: 5.18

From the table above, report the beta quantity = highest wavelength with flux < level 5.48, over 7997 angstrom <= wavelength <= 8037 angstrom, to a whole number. 8035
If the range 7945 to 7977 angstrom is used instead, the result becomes 7971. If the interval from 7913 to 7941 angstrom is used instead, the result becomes 7939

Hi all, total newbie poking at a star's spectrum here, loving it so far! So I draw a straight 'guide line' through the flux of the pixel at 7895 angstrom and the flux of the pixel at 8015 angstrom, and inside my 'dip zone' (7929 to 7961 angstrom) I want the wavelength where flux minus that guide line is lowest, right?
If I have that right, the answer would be 7943 angstrom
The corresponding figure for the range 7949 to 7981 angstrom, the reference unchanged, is 7979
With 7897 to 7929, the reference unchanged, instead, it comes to 7927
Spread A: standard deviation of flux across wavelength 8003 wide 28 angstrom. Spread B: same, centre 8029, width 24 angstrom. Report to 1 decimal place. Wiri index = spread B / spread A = 0.9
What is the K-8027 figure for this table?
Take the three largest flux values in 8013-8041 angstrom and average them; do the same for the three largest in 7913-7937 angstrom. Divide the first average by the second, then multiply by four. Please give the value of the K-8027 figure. 3.956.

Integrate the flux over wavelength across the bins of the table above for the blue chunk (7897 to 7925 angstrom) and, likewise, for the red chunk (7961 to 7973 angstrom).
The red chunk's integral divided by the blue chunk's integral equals 0.42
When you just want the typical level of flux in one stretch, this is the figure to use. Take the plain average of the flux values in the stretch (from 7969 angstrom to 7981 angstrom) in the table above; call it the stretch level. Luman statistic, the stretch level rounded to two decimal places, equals 5.40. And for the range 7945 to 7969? 5.41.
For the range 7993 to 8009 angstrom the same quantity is 5.34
